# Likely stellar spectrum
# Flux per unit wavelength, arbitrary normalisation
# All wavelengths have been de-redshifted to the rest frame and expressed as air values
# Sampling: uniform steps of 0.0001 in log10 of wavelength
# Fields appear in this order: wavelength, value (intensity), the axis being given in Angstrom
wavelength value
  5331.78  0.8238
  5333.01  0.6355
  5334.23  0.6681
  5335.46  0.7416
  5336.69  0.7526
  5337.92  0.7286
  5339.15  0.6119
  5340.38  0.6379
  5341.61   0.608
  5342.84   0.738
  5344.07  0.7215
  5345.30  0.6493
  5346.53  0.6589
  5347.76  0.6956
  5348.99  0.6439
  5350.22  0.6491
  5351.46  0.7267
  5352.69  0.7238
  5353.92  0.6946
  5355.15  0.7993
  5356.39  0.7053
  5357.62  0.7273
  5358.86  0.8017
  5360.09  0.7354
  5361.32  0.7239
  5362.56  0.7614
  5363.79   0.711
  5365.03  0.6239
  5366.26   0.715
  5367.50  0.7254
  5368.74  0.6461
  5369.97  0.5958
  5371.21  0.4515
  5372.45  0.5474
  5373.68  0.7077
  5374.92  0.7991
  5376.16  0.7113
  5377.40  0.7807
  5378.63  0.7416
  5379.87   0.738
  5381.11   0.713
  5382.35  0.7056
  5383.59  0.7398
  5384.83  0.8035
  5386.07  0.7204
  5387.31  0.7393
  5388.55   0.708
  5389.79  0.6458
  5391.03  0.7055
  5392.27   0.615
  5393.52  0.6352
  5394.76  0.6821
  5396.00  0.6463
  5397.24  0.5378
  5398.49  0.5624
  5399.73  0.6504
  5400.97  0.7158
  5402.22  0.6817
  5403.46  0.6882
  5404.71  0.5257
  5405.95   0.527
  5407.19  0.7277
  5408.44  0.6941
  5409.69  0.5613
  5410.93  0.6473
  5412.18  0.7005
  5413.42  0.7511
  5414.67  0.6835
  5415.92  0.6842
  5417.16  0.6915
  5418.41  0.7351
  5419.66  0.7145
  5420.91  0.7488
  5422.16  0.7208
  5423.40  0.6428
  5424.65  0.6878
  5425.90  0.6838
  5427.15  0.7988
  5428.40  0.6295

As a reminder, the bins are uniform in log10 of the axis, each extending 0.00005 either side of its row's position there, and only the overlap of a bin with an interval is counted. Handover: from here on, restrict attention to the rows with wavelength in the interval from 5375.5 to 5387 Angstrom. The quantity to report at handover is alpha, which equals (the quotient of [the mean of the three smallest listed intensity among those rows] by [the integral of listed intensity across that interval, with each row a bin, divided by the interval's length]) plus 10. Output 11.0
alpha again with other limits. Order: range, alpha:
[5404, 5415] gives 10.8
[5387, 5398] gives 10.9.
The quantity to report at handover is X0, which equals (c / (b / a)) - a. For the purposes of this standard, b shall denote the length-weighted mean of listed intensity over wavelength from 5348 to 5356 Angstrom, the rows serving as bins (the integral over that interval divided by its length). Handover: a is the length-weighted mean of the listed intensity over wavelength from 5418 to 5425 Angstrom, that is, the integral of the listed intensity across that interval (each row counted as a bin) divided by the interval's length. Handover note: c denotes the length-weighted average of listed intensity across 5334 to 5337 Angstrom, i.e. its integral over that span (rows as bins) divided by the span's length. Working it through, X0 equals 0.02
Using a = 0.71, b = 0.705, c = 0.72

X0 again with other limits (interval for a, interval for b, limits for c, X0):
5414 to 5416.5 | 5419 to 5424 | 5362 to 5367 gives 0.00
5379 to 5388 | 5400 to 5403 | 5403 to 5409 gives -0.07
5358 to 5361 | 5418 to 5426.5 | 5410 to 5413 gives -0.04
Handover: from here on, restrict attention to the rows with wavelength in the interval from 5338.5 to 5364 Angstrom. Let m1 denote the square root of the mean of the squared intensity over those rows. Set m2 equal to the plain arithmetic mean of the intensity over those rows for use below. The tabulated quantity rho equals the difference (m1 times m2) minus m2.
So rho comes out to -0.208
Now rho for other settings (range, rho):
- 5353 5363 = -0.190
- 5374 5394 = -0.201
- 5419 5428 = -0.203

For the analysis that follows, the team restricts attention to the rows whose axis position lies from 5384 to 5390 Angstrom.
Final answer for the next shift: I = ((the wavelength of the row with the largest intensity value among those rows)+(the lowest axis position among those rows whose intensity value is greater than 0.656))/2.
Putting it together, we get 5384.8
